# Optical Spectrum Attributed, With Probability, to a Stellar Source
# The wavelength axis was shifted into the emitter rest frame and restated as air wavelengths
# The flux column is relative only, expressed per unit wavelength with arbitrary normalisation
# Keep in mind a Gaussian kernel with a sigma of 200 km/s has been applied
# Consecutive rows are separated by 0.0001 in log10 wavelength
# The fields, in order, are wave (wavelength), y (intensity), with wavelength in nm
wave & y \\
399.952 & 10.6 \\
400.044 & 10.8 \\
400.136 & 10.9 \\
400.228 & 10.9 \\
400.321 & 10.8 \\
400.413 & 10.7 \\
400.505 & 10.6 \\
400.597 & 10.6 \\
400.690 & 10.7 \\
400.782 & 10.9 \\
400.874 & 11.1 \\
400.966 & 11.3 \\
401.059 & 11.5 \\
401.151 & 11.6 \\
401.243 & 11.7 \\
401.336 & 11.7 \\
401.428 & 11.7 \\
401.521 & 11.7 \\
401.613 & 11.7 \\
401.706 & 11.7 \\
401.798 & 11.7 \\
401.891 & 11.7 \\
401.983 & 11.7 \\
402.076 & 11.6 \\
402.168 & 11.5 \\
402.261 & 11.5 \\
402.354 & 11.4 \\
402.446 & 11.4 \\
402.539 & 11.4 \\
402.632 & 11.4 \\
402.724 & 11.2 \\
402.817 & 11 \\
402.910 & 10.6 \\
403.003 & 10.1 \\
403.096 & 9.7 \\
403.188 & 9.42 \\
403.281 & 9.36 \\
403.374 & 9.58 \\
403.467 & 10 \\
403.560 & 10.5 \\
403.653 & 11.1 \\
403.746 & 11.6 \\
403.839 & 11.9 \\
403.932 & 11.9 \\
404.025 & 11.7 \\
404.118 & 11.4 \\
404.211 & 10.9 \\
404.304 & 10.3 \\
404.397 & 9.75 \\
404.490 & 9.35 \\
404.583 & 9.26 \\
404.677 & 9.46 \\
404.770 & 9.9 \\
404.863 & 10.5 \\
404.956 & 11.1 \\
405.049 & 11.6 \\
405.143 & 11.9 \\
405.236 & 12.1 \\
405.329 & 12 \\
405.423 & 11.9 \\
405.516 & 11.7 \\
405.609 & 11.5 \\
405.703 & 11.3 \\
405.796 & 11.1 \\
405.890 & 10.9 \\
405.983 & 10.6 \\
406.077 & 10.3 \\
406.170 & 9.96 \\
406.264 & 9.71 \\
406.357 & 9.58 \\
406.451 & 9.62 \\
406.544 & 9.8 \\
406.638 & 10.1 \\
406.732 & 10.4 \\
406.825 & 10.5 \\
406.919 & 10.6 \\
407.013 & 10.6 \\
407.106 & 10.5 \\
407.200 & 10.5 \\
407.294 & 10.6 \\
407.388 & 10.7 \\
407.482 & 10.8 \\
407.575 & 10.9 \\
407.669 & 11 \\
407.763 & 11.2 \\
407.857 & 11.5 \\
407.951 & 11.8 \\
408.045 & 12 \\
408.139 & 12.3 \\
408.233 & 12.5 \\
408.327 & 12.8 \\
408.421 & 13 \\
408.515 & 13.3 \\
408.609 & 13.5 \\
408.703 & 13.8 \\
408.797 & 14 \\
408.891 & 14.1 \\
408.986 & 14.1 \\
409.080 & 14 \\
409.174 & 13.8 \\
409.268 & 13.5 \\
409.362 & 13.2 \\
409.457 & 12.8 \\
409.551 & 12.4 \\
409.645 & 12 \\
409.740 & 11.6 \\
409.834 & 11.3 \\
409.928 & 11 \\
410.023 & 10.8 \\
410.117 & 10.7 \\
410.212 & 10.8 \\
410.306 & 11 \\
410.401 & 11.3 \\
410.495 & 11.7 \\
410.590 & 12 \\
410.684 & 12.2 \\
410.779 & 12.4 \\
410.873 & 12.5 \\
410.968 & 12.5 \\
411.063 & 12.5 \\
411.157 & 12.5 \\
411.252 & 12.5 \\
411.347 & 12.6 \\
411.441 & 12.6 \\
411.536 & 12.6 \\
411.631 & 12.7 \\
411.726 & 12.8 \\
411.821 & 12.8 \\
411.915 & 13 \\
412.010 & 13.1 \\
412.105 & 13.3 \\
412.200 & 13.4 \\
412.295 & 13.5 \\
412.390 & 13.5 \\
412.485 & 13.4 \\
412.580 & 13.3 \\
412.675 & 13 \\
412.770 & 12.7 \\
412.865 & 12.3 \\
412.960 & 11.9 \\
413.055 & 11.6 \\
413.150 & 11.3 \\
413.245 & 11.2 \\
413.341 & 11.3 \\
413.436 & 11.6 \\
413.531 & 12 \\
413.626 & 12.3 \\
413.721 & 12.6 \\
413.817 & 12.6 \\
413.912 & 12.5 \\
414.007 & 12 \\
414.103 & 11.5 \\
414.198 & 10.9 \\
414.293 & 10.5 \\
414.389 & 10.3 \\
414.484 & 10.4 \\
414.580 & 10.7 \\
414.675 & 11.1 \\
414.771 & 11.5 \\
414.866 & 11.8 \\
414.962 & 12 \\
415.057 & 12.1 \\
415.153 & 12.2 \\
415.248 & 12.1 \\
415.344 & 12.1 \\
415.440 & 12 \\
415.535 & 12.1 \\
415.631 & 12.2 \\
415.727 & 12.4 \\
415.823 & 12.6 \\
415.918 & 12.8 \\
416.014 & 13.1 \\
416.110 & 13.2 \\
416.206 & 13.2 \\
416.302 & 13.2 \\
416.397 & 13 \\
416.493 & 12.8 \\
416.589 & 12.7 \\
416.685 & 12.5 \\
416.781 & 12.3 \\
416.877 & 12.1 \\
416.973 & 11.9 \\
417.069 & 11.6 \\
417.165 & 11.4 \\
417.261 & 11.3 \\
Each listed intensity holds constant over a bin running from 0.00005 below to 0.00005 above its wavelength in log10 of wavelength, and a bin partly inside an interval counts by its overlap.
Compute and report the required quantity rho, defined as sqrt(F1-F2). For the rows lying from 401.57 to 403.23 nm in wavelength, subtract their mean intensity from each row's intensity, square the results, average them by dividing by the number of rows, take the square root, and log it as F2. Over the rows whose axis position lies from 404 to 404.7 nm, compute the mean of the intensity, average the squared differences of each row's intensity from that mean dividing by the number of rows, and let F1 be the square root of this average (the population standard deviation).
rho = 0.5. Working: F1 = 0.90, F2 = 0.70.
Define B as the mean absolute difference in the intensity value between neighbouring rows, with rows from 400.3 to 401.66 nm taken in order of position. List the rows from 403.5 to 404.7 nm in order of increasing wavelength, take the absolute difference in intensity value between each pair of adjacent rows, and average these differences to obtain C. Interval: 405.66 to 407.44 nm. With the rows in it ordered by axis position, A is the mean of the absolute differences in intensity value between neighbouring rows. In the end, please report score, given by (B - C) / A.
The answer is -1.5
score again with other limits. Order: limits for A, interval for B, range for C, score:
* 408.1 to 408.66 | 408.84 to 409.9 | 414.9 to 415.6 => 0.8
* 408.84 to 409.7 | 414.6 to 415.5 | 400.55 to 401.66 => 0.2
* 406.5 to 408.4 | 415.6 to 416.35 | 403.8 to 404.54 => -1.3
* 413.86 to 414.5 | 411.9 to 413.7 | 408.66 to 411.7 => 0.1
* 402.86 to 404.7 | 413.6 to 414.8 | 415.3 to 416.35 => 0.5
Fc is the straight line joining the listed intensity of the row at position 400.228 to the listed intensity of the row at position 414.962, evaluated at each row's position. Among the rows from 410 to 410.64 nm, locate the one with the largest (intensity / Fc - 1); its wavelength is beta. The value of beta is 410.590 nm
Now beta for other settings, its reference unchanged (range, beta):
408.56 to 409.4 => 408.891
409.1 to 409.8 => 409.174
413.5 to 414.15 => 413.721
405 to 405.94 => 405.236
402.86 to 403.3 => 402.910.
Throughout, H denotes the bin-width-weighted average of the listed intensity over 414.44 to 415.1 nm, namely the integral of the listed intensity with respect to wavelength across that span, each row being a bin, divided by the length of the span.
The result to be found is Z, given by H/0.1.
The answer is 114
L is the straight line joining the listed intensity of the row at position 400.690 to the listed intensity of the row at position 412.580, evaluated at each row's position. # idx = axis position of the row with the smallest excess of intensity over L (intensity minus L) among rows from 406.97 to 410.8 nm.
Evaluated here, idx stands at 410.117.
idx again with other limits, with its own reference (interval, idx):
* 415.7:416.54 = 415.727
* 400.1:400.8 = 400.597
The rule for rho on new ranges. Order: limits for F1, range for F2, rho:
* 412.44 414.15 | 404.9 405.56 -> 0.6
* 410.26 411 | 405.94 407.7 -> 0.3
